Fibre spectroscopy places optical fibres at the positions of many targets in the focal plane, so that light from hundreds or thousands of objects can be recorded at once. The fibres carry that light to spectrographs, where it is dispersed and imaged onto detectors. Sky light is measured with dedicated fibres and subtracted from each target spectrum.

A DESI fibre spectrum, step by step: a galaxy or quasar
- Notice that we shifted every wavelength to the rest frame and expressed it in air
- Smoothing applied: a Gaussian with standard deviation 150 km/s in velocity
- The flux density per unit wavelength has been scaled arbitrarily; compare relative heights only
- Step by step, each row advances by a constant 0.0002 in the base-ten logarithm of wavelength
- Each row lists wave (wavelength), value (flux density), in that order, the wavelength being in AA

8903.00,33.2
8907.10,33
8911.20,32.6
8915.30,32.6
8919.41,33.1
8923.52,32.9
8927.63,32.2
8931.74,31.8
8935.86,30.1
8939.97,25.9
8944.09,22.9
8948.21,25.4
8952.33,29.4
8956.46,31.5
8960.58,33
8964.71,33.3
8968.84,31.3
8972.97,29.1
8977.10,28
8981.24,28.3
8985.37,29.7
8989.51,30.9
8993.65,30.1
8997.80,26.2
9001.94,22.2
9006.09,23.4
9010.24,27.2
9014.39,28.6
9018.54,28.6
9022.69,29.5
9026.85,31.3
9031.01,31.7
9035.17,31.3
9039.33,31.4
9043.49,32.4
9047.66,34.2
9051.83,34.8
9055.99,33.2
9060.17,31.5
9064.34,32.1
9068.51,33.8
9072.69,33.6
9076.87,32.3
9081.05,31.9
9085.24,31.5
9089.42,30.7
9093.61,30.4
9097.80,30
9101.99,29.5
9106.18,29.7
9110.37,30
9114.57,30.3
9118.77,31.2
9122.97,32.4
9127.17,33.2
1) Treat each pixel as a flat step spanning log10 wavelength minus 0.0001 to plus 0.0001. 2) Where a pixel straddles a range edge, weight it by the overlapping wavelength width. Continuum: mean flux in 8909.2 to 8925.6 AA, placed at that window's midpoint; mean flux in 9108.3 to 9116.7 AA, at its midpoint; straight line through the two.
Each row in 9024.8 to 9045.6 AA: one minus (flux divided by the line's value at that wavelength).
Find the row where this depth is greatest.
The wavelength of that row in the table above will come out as 9026.85 AA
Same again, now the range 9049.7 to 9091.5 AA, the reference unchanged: 9089.42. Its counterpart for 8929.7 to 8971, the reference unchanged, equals 8944.09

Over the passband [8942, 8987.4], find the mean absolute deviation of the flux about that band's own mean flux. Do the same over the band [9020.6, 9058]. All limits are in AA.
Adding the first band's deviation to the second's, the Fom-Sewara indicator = 3.6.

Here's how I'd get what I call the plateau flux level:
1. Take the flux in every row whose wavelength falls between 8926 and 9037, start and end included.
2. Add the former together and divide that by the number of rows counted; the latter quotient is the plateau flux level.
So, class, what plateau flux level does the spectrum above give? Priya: 29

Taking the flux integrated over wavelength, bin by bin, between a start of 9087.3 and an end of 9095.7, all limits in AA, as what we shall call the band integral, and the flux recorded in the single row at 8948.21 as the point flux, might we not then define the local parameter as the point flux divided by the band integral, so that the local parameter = 0.099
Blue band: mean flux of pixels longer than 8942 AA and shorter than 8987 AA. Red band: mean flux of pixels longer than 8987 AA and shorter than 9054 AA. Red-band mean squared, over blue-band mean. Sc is 30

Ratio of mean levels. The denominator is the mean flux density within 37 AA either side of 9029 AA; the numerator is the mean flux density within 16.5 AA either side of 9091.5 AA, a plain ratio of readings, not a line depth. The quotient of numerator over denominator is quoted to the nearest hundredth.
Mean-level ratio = 1.03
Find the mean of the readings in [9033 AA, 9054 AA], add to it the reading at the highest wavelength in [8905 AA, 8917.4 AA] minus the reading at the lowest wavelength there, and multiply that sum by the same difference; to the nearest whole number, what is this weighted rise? -13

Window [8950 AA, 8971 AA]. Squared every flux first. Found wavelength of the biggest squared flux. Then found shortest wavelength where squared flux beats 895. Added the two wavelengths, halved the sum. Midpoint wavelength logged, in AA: 8960.6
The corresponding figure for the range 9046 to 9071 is 9049.7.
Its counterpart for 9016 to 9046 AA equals 9035.2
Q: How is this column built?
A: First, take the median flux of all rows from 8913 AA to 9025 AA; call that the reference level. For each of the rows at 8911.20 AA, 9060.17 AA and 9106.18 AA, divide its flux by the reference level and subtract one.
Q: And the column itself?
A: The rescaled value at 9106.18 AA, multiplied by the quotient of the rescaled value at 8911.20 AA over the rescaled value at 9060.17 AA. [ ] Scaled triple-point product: 0.011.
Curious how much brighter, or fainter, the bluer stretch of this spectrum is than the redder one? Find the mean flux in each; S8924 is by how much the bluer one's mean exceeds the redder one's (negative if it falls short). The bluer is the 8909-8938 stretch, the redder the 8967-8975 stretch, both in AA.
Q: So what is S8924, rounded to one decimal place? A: 2.0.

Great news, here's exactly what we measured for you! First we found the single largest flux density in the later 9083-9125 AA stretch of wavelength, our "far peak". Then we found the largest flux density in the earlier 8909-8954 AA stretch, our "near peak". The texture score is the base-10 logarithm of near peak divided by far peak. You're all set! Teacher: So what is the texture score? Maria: 0.01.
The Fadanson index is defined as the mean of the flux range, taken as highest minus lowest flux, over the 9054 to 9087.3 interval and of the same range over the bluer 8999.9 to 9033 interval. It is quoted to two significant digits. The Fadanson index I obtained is 5.9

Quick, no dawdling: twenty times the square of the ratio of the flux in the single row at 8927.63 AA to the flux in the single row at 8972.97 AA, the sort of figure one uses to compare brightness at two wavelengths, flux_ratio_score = 24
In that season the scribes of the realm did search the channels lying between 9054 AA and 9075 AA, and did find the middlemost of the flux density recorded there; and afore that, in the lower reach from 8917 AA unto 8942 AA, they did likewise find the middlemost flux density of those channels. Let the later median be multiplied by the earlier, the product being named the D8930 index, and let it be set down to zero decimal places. 1062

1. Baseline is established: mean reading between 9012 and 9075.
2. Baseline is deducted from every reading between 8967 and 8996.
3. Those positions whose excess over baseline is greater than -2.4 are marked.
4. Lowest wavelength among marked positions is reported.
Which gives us 8968.84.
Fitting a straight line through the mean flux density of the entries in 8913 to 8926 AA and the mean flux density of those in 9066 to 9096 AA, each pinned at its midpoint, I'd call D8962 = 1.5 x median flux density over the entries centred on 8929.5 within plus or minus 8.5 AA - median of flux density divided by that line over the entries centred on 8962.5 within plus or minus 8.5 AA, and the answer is 47.0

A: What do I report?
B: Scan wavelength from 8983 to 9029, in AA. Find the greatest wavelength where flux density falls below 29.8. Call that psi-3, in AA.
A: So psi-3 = 9022.69 AA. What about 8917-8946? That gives 8944.09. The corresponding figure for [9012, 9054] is 9022.69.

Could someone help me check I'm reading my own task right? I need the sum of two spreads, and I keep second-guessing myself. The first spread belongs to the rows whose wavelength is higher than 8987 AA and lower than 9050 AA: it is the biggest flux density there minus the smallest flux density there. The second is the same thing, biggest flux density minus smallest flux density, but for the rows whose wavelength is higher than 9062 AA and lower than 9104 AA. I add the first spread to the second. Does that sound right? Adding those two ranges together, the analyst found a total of 16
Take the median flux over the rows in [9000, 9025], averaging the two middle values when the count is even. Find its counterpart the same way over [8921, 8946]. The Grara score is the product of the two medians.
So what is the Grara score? 864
